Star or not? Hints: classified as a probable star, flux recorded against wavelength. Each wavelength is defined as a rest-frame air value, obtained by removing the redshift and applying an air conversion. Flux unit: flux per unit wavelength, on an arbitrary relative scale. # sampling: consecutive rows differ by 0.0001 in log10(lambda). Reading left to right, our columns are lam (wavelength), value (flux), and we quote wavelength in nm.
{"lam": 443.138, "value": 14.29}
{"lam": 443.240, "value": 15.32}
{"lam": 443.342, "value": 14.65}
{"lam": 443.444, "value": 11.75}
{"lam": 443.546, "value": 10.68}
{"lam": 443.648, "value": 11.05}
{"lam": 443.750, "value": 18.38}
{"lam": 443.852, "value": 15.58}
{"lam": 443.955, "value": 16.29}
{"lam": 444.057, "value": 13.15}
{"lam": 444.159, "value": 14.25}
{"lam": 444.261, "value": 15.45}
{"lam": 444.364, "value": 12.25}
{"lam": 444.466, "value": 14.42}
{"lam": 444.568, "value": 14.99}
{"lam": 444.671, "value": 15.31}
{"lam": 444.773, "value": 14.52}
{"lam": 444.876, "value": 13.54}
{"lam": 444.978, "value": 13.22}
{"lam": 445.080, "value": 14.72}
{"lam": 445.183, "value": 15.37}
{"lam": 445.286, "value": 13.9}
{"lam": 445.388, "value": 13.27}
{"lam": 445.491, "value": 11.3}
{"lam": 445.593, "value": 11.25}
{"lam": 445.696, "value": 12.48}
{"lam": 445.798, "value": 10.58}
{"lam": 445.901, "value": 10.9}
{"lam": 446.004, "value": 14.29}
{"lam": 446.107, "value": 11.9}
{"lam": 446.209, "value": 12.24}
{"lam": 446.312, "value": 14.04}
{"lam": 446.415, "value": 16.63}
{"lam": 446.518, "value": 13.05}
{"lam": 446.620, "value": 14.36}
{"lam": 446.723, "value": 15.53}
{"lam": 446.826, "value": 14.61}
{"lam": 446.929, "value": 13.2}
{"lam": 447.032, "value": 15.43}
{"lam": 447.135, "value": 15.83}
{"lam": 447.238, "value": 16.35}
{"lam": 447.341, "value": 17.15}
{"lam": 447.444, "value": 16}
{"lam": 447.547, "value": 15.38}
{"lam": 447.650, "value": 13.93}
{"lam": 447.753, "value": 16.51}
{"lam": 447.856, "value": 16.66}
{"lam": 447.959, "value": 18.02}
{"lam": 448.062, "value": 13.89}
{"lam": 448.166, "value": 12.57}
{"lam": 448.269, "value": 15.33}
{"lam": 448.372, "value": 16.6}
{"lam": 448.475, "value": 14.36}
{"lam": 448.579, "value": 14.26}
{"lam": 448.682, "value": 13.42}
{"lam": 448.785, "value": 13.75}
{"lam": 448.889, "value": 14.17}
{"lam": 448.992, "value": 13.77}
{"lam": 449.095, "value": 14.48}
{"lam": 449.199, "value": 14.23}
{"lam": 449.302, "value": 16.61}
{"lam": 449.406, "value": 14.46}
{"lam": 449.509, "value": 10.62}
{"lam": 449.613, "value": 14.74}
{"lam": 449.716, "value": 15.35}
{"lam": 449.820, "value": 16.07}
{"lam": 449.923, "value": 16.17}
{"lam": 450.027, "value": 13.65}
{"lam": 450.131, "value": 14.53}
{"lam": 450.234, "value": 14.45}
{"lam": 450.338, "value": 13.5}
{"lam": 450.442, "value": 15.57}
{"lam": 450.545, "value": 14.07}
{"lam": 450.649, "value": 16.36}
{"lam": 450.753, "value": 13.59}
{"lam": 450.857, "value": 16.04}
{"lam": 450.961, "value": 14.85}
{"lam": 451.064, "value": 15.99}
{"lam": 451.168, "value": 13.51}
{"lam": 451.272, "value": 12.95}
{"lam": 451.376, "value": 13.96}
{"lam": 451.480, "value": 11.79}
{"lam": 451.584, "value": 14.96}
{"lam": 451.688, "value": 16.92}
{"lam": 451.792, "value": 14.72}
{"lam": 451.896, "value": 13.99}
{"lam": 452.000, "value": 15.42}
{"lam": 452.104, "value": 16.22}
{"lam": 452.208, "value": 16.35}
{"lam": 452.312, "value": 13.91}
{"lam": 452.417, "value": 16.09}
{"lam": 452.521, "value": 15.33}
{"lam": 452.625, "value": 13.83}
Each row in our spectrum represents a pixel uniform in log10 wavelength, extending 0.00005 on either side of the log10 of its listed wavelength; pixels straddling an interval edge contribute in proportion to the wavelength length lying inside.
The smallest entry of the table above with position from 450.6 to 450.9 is 13.59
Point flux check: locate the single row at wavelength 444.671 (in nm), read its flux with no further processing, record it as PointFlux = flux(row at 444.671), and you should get 15.31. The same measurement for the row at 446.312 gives 14.04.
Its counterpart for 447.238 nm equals 16.35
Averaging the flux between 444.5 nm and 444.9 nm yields 14.6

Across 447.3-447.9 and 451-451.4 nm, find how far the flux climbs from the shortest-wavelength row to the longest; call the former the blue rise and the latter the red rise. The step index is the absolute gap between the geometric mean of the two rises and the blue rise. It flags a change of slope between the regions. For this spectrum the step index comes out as 1.5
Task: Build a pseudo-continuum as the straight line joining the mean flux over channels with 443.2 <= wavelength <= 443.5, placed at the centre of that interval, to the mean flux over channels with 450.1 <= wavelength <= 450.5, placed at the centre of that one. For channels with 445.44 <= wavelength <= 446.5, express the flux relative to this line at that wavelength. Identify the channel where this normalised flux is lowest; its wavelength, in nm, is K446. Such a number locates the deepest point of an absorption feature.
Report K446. 445.798 nm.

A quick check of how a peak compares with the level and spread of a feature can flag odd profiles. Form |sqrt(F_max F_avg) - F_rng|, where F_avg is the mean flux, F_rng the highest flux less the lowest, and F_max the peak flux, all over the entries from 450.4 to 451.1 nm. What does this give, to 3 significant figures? 13.0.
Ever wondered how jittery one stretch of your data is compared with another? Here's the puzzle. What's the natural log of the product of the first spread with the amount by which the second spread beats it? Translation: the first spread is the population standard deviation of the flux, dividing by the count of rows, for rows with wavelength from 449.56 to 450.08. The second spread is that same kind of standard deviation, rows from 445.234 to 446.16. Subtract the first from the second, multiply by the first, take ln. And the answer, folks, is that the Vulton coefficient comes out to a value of -1.1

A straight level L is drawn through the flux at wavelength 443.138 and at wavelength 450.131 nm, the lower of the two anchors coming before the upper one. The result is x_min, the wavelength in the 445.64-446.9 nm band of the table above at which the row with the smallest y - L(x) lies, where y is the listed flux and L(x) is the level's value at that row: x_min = 445.798 nm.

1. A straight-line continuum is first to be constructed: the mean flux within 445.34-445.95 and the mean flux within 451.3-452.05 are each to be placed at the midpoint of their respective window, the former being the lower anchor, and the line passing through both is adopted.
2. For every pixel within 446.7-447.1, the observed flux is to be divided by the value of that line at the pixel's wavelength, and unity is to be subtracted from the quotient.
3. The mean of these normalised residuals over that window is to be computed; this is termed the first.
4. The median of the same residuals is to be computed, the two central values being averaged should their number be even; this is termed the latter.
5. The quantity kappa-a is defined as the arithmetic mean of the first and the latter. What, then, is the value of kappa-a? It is 0.21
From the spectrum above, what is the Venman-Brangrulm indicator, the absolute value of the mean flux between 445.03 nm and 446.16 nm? 12.7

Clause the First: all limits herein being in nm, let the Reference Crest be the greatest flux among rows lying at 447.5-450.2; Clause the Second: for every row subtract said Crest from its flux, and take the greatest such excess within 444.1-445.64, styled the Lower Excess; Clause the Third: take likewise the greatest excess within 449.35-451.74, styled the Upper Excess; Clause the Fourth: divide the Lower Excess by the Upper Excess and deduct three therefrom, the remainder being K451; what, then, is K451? -0.7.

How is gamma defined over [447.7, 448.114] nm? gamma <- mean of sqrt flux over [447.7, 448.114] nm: 4.03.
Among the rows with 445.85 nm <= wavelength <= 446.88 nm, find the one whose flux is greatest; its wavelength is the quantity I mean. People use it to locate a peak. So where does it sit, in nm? 446.415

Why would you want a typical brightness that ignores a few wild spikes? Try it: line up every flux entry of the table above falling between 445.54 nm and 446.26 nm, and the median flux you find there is 11.9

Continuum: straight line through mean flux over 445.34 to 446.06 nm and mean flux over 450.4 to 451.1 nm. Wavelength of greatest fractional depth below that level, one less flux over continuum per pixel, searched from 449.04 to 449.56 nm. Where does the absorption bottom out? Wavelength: 449.509 nm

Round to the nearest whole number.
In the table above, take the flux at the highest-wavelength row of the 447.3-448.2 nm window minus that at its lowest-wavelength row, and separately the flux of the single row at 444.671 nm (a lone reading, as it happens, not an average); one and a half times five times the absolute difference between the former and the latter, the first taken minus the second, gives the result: 149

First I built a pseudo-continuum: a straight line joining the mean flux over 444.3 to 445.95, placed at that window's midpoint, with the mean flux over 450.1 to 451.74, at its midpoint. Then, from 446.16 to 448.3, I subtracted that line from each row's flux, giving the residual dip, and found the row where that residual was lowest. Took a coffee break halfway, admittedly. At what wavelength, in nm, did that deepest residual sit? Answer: 448.166 nm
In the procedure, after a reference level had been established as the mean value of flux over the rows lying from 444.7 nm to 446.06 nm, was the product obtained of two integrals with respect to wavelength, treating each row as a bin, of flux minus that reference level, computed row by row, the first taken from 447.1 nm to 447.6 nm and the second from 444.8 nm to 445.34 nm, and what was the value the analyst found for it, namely 0.92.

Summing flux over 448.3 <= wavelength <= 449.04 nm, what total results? 100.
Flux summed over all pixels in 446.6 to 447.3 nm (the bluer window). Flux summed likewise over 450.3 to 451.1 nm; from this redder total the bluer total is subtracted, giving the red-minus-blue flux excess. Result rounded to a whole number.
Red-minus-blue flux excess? 15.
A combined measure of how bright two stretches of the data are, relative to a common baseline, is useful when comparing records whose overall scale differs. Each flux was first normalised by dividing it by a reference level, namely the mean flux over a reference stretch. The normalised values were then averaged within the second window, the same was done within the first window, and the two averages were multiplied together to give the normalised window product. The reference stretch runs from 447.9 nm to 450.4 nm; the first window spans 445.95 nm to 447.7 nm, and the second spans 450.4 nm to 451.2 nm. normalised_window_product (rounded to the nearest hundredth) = 1.04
